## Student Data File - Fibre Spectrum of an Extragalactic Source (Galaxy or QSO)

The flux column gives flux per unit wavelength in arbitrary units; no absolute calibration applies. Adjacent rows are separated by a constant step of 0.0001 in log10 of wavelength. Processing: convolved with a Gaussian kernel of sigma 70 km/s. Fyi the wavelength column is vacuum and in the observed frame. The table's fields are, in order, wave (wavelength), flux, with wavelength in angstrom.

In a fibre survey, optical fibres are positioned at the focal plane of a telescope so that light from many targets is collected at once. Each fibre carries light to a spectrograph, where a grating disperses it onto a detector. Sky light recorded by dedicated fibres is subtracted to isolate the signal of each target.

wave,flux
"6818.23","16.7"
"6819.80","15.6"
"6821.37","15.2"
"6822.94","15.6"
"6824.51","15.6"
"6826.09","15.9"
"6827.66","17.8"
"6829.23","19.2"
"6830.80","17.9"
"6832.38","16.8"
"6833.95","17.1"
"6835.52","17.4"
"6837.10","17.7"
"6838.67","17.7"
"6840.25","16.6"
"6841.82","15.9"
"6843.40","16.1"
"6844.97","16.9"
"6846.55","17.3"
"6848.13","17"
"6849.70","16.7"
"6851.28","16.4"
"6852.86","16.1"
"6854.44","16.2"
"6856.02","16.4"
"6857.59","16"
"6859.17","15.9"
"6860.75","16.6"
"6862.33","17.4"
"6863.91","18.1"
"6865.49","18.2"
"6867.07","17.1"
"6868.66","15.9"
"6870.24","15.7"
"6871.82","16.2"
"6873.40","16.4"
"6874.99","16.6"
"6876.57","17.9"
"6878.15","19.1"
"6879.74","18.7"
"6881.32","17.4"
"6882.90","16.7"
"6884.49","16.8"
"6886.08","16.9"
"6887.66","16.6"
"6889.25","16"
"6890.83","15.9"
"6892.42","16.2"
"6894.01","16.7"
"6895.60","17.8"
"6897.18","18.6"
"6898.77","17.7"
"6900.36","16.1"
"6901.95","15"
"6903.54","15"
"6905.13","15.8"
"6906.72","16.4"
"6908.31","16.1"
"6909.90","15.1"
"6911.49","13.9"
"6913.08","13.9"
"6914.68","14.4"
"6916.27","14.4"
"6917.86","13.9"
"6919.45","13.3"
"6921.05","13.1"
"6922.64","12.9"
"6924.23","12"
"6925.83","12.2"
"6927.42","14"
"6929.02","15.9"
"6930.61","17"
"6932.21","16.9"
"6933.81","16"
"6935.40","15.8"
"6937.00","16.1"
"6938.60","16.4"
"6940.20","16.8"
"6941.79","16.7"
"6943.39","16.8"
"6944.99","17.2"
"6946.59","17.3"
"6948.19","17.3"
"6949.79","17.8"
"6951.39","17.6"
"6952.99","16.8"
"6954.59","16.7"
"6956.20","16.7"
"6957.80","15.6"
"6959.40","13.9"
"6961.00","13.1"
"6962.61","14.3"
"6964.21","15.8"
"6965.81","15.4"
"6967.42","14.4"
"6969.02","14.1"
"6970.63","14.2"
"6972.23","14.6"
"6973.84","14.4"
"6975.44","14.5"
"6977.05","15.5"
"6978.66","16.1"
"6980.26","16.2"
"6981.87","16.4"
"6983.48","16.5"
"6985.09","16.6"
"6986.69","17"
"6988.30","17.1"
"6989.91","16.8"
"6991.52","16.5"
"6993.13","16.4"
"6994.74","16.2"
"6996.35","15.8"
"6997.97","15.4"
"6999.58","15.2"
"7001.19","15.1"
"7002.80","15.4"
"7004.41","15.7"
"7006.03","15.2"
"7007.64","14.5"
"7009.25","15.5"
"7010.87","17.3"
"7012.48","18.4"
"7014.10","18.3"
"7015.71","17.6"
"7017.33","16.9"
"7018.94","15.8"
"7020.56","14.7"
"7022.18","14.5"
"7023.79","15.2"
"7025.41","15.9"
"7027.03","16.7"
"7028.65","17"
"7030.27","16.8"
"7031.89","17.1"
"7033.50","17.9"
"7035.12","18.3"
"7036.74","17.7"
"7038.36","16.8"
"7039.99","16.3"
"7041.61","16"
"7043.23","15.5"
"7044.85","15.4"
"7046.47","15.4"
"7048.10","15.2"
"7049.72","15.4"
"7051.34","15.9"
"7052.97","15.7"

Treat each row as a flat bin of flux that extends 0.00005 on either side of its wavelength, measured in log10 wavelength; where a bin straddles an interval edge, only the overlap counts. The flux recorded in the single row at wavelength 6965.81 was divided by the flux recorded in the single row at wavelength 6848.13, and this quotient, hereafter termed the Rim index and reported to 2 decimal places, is 0.91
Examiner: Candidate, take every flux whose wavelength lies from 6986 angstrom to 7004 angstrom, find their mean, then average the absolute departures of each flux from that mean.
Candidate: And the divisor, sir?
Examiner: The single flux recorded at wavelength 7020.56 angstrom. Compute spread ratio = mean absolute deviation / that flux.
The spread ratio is 0.043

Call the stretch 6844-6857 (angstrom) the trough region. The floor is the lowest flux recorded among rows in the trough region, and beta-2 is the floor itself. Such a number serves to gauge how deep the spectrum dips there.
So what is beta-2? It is 16.1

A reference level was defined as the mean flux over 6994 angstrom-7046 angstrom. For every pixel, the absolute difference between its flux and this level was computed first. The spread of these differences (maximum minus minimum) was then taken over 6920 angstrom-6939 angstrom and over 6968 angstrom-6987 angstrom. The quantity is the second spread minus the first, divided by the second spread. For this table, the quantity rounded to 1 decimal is -1.0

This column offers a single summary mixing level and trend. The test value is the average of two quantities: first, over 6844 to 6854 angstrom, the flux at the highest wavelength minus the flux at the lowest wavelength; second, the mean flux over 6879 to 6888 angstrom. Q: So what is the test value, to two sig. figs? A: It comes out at 8.2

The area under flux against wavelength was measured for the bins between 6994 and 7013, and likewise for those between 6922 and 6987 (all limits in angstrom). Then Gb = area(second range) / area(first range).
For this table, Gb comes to 3.4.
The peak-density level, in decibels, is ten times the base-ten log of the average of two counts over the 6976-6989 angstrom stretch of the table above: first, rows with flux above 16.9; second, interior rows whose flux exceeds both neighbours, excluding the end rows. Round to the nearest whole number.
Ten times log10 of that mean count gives 0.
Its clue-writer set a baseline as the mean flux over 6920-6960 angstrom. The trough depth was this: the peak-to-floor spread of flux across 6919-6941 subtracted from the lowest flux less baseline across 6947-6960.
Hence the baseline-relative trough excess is -6.9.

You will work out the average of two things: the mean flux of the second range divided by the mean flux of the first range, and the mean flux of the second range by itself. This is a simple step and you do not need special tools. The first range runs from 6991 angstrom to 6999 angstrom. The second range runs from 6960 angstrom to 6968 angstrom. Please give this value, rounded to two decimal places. 7.75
